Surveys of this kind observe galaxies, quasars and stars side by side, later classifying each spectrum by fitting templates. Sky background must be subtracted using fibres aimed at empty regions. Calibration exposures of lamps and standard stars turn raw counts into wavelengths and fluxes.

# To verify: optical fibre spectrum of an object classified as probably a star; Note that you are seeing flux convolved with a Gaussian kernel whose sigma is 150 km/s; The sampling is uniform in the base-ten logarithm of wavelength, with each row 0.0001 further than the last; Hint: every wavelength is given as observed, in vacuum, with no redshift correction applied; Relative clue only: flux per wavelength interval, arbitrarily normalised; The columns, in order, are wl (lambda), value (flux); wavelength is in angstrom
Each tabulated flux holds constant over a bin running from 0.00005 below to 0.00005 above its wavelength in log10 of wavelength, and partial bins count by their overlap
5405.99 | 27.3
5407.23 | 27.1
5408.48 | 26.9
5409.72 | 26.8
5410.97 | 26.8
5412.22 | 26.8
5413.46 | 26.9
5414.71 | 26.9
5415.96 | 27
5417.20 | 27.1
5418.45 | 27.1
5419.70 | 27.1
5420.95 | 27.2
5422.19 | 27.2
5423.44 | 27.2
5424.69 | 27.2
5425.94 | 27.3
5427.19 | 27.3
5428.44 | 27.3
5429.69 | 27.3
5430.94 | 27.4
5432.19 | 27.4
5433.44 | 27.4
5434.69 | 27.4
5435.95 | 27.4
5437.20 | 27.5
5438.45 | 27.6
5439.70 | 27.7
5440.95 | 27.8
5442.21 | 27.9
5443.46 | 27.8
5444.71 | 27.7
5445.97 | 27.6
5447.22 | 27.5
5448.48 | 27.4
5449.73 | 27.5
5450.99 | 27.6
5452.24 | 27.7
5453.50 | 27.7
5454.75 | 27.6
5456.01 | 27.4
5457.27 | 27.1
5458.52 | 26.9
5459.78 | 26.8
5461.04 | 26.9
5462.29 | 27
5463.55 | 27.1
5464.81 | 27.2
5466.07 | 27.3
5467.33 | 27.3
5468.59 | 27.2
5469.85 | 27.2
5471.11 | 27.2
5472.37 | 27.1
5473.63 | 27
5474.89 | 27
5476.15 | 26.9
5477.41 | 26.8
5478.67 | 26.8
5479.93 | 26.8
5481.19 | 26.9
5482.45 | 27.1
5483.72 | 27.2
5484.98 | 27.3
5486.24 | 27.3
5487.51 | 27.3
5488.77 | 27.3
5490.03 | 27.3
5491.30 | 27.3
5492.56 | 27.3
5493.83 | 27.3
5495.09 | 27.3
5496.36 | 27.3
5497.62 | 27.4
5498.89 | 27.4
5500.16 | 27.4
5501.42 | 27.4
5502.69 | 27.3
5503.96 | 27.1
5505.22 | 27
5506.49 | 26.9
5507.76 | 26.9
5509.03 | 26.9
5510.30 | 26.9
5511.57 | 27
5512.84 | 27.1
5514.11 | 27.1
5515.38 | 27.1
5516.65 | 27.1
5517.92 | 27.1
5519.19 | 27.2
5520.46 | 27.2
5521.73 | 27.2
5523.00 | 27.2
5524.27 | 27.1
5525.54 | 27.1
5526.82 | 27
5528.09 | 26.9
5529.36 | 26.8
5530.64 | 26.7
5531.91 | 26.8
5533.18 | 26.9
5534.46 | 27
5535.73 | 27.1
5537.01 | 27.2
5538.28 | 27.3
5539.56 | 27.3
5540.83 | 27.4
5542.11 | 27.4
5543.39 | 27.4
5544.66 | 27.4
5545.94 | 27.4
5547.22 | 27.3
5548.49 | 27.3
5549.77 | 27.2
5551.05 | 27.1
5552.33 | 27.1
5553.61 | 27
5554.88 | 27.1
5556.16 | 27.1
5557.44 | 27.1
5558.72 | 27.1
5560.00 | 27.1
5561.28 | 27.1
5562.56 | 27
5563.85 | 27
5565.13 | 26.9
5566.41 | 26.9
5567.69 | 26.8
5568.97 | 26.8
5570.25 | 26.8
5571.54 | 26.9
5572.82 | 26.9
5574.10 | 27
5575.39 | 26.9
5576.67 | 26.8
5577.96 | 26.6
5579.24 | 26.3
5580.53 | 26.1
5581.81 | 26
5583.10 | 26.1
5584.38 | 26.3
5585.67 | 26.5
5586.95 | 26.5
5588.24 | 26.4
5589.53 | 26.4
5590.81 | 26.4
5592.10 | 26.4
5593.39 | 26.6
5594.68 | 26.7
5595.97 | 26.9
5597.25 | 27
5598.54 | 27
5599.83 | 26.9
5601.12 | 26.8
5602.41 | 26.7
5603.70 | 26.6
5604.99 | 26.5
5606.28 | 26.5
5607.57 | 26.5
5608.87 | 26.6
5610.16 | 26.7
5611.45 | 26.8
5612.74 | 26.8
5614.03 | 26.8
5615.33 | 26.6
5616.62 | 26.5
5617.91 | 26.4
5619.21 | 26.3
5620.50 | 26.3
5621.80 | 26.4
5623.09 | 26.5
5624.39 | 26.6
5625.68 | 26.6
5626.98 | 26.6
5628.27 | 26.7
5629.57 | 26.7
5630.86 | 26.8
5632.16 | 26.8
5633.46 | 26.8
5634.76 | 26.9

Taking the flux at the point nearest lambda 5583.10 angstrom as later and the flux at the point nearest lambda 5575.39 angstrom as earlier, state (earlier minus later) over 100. 0.008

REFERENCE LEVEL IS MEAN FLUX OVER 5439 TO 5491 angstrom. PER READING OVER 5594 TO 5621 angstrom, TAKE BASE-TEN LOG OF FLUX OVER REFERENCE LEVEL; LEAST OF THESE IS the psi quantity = -0.0158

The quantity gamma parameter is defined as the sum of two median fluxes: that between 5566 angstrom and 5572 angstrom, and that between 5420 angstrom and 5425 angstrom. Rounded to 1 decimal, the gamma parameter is 54.0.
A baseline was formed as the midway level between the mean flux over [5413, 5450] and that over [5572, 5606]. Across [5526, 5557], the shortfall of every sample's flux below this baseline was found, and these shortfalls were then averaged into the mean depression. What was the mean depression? -0.15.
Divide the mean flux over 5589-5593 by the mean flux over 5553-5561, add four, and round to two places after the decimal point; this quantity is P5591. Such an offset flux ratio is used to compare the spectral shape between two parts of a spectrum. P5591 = 4.97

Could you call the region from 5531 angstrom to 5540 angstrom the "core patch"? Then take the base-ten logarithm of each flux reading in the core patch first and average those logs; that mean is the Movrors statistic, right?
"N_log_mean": 1.433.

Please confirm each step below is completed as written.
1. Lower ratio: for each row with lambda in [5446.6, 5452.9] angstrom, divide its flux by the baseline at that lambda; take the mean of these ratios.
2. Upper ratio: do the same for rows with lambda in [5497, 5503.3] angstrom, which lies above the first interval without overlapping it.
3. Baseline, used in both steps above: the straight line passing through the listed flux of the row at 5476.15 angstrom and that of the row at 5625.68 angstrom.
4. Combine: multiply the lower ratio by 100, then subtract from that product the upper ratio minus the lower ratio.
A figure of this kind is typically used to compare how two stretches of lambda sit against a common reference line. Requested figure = 102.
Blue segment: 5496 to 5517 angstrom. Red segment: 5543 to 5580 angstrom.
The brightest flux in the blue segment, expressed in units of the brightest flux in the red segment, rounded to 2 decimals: 1.00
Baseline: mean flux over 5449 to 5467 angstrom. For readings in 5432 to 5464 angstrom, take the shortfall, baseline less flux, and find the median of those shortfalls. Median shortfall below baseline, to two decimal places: -0.23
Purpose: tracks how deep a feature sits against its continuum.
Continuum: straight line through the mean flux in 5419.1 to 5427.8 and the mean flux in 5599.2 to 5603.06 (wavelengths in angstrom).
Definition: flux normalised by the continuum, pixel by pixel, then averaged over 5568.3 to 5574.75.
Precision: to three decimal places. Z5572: 1.000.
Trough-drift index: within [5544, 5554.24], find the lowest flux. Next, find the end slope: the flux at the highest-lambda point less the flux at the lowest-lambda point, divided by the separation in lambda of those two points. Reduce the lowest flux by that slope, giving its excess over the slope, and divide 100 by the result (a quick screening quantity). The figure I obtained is 3.70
